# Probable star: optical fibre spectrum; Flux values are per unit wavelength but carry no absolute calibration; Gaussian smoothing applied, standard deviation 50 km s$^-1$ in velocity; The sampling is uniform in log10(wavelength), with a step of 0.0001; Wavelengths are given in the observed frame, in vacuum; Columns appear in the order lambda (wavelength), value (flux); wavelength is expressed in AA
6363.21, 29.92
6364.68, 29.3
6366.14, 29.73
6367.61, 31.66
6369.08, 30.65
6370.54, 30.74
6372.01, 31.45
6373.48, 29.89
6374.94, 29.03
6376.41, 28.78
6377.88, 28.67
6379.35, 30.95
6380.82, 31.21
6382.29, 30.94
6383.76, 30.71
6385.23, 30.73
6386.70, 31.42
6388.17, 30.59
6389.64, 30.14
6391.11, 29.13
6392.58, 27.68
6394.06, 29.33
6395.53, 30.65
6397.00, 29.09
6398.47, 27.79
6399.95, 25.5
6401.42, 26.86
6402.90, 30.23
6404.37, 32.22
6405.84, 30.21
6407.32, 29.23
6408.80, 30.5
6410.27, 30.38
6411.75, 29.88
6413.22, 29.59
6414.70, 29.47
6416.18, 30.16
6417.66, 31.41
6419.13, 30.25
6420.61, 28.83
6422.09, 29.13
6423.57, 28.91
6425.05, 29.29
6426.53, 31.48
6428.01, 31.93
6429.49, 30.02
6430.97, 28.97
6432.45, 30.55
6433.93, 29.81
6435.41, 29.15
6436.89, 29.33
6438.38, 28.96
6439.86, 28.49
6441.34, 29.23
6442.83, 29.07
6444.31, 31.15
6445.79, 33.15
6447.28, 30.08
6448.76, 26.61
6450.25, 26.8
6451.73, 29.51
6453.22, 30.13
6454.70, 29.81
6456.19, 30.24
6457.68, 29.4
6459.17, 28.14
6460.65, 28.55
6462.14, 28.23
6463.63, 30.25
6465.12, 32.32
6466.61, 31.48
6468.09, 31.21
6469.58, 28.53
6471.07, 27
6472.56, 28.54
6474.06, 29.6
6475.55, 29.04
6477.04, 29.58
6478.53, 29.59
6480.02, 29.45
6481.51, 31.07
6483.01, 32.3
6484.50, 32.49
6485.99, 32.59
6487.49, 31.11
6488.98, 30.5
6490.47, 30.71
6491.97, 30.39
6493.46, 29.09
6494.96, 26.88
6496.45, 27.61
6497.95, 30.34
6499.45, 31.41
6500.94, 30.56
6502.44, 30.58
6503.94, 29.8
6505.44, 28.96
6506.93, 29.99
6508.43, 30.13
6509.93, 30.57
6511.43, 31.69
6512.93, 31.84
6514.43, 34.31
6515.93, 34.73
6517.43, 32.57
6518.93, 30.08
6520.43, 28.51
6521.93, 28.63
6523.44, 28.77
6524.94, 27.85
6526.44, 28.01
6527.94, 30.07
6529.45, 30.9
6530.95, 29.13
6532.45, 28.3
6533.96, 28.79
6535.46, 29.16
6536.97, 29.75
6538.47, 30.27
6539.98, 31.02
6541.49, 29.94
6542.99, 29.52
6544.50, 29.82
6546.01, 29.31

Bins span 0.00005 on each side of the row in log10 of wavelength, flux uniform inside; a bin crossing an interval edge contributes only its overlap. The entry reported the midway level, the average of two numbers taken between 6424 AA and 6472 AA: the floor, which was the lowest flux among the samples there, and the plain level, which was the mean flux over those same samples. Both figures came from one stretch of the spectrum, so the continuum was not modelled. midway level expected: 28.13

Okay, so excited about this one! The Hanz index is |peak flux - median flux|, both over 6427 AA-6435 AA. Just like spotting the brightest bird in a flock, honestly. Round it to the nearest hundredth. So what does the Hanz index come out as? 1.91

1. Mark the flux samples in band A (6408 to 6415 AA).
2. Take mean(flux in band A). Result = 30.0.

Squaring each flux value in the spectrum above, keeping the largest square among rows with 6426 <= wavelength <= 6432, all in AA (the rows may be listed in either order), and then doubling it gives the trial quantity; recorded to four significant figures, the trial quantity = 2039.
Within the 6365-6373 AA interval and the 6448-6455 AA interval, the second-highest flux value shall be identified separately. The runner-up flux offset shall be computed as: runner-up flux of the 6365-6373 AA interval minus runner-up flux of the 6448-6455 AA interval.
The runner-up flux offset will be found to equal 1.64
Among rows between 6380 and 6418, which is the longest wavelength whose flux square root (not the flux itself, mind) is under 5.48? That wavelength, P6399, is 6414.70 AA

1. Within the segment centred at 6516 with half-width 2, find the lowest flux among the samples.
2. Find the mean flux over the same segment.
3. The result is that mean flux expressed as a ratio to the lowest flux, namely 1.04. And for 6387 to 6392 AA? 1.03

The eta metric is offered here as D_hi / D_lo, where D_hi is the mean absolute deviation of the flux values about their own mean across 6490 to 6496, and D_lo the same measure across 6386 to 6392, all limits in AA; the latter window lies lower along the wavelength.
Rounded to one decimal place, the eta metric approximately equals 1.9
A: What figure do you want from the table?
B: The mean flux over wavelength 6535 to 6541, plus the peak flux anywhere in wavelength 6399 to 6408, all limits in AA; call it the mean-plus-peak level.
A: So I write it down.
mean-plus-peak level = 62.3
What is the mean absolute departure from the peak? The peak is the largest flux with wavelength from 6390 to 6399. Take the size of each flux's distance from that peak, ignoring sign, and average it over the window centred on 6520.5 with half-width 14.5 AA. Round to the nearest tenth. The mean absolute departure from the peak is 1.7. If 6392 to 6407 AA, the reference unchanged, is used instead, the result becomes 2.0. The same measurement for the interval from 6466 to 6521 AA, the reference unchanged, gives 1.4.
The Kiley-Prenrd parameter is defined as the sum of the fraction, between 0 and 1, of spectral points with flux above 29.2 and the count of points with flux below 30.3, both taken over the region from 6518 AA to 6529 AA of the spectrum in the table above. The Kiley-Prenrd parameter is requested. 7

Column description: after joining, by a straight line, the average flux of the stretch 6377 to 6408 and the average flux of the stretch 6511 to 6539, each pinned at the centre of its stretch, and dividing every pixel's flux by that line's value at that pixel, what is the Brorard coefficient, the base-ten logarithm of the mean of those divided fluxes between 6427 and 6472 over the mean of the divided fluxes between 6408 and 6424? -0.006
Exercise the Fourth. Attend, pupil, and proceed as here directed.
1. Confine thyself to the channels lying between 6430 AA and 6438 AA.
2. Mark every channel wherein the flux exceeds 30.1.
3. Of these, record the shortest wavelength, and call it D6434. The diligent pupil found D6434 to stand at 6432.45 AA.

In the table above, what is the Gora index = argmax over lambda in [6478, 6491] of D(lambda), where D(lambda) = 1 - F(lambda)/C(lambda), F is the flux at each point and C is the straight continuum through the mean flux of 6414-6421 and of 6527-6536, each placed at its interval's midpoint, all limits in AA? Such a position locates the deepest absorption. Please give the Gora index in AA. 6480.02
